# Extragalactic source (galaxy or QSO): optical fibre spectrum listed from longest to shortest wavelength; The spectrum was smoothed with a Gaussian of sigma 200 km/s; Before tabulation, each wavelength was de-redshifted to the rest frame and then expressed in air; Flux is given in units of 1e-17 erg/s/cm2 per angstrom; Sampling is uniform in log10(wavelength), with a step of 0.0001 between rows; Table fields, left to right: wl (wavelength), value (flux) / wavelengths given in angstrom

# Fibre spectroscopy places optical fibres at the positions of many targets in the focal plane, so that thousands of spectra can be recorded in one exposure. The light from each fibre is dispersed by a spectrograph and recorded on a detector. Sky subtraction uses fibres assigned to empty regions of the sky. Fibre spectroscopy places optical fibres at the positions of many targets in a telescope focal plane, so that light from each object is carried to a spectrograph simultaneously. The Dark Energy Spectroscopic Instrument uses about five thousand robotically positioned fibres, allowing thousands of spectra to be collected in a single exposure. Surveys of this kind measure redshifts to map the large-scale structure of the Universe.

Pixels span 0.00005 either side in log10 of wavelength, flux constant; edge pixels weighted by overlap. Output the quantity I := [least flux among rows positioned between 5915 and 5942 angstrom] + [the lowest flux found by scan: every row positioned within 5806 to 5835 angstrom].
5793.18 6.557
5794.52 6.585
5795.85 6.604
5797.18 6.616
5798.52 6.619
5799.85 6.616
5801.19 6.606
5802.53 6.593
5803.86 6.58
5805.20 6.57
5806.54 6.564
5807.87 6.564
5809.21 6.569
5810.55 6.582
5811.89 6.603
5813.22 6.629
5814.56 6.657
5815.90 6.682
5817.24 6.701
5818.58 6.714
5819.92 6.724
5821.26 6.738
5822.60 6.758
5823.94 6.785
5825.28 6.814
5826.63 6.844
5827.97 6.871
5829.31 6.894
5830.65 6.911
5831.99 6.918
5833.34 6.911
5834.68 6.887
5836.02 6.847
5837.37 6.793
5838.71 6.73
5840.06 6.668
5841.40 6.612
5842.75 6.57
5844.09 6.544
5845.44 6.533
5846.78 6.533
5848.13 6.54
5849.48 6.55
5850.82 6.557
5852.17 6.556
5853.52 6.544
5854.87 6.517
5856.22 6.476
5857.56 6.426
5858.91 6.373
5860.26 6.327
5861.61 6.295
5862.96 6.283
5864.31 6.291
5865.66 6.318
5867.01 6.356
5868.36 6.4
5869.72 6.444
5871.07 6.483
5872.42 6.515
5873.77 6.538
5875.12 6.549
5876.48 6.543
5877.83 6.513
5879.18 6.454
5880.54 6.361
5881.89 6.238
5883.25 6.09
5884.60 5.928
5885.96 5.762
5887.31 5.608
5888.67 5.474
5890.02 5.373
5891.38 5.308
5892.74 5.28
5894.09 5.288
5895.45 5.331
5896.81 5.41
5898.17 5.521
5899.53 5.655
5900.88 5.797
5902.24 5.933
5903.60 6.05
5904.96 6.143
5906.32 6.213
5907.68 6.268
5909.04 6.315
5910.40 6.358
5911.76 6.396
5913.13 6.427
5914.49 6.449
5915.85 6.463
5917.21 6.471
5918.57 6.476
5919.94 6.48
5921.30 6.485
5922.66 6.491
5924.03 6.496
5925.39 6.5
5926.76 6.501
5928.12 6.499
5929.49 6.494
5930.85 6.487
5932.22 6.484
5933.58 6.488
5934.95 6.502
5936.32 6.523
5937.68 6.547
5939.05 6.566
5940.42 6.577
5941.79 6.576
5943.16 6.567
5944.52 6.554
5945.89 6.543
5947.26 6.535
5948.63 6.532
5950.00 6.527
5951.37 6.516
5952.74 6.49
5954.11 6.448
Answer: 13.0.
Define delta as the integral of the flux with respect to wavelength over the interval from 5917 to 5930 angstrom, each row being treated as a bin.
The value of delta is 84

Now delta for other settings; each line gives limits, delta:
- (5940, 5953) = 85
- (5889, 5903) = 77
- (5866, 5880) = 91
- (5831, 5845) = 94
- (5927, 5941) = 91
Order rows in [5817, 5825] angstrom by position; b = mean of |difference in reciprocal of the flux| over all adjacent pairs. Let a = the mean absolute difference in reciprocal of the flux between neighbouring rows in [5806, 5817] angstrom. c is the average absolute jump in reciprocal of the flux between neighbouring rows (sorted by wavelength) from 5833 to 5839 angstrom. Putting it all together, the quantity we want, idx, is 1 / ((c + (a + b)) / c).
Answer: 0.6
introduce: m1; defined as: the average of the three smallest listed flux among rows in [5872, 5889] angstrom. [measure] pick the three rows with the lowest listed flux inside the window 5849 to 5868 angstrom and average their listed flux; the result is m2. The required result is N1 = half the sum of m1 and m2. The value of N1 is 6.0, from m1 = 5.61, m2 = 6.29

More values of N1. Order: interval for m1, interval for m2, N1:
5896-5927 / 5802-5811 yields 6.0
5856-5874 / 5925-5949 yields 6.4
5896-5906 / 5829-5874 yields 5.9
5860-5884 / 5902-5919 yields 6.1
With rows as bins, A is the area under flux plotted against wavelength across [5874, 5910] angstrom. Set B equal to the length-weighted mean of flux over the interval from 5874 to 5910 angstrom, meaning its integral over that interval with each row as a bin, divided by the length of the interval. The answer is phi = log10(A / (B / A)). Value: 3.88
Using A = 213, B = 5.91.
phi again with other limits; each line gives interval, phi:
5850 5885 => 3.89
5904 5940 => 3.92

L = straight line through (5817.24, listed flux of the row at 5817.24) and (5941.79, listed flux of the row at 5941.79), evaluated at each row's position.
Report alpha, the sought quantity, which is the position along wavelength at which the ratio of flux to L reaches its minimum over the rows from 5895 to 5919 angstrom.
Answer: 5895.45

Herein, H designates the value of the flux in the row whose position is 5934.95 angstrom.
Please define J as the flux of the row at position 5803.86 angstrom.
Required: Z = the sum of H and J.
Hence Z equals 13.1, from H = 6.502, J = 6.58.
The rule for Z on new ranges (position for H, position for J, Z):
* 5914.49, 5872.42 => 13.0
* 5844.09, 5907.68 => 12.8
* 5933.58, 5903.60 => 12.5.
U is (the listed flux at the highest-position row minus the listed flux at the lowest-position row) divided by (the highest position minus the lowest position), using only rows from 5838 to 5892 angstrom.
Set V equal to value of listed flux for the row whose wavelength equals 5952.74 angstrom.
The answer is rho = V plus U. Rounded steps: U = -0.027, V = 6.49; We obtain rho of 6.46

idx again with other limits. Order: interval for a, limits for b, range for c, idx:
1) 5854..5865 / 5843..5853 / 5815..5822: 0.2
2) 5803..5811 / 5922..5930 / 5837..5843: 0.8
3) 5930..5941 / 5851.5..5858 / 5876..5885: 0.7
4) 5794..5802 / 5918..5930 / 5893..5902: 0.9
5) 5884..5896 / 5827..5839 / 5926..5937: 0.1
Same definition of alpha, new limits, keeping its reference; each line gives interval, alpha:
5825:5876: 5862.96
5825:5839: 5838.71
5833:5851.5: 5845.44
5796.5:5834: 5806.54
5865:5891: 5890.02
